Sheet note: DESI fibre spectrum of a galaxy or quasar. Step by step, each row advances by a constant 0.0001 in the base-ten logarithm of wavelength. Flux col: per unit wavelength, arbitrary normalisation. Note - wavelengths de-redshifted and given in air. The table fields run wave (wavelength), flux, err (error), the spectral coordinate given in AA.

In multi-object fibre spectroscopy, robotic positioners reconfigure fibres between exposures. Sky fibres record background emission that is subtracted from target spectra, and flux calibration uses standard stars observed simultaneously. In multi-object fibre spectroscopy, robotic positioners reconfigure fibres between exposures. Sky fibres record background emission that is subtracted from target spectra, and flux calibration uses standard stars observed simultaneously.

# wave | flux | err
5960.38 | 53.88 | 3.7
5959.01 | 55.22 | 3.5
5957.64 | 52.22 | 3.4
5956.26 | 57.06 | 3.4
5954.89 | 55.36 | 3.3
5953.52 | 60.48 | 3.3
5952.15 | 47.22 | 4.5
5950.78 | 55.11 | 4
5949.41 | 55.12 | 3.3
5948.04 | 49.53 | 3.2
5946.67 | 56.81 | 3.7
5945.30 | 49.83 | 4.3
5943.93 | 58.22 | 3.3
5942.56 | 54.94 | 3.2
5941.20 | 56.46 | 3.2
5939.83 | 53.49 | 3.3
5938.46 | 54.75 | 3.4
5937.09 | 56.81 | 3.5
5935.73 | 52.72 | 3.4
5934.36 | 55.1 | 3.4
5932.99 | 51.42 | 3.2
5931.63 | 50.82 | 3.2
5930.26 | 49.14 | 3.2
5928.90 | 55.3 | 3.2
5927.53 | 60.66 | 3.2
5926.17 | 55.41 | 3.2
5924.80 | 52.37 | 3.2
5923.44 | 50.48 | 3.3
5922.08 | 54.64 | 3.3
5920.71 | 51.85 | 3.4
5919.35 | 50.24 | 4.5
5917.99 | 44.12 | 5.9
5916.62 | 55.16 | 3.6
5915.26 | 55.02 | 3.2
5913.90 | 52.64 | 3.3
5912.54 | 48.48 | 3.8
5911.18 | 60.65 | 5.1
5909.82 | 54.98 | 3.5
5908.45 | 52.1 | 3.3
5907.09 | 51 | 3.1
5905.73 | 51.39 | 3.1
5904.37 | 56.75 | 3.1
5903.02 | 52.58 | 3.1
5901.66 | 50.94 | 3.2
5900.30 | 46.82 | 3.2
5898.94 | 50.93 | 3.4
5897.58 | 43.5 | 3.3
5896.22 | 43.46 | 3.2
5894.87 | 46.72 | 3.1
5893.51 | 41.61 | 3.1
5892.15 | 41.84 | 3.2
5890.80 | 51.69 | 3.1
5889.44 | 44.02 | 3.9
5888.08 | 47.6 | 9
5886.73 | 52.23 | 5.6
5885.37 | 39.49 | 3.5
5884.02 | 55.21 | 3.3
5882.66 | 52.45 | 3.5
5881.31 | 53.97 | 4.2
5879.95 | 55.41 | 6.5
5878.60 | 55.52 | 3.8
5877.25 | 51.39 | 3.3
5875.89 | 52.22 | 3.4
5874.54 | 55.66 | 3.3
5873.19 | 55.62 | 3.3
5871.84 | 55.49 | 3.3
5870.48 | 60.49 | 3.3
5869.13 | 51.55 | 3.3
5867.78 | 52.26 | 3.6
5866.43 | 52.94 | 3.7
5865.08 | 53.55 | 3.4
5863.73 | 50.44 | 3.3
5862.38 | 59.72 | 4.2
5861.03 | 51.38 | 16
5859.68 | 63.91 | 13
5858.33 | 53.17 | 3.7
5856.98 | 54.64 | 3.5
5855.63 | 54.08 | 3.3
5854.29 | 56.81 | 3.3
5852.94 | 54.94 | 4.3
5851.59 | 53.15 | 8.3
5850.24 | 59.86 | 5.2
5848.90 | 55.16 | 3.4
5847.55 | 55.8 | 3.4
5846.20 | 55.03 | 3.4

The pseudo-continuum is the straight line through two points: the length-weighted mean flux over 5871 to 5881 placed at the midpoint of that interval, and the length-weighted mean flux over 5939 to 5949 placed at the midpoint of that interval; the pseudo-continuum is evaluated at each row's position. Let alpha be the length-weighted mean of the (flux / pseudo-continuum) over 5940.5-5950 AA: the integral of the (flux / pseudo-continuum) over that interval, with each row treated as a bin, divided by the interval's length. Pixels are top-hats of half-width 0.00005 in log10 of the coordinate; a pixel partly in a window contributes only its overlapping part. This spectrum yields 1.00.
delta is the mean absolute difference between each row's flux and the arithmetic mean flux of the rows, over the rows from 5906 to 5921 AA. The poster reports 3.00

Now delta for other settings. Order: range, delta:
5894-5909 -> 3.29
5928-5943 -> 2.00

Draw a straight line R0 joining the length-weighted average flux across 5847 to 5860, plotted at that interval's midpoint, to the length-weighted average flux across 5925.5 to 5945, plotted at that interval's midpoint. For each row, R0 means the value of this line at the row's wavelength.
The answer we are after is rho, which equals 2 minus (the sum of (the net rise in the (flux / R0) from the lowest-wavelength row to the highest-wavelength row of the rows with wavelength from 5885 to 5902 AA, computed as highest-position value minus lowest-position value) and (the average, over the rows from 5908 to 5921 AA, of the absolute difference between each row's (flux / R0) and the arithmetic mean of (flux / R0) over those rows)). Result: 1.73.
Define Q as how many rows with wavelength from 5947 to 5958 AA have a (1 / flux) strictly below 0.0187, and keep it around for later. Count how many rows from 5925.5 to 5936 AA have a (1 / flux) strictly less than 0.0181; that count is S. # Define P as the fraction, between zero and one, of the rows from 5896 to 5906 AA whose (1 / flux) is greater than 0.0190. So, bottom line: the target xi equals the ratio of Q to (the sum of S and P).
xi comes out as 1.3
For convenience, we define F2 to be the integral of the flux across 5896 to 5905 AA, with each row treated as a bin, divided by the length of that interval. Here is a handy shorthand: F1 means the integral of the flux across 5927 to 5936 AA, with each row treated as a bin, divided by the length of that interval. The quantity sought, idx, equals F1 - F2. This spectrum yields 3.9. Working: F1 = 53.5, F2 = 49.5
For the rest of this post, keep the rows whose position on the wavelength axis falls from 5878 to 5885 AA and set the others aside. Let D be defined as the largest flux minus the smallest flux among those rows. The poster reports 3.1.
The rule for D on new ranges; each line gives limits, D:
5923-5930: 10.2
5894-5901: 7.5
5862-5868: 9.3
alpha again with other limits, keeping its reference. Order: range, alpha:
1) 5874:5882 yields 0.99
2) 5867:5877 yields 1.00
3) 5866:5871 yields 0.99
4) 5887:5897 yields 0.84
